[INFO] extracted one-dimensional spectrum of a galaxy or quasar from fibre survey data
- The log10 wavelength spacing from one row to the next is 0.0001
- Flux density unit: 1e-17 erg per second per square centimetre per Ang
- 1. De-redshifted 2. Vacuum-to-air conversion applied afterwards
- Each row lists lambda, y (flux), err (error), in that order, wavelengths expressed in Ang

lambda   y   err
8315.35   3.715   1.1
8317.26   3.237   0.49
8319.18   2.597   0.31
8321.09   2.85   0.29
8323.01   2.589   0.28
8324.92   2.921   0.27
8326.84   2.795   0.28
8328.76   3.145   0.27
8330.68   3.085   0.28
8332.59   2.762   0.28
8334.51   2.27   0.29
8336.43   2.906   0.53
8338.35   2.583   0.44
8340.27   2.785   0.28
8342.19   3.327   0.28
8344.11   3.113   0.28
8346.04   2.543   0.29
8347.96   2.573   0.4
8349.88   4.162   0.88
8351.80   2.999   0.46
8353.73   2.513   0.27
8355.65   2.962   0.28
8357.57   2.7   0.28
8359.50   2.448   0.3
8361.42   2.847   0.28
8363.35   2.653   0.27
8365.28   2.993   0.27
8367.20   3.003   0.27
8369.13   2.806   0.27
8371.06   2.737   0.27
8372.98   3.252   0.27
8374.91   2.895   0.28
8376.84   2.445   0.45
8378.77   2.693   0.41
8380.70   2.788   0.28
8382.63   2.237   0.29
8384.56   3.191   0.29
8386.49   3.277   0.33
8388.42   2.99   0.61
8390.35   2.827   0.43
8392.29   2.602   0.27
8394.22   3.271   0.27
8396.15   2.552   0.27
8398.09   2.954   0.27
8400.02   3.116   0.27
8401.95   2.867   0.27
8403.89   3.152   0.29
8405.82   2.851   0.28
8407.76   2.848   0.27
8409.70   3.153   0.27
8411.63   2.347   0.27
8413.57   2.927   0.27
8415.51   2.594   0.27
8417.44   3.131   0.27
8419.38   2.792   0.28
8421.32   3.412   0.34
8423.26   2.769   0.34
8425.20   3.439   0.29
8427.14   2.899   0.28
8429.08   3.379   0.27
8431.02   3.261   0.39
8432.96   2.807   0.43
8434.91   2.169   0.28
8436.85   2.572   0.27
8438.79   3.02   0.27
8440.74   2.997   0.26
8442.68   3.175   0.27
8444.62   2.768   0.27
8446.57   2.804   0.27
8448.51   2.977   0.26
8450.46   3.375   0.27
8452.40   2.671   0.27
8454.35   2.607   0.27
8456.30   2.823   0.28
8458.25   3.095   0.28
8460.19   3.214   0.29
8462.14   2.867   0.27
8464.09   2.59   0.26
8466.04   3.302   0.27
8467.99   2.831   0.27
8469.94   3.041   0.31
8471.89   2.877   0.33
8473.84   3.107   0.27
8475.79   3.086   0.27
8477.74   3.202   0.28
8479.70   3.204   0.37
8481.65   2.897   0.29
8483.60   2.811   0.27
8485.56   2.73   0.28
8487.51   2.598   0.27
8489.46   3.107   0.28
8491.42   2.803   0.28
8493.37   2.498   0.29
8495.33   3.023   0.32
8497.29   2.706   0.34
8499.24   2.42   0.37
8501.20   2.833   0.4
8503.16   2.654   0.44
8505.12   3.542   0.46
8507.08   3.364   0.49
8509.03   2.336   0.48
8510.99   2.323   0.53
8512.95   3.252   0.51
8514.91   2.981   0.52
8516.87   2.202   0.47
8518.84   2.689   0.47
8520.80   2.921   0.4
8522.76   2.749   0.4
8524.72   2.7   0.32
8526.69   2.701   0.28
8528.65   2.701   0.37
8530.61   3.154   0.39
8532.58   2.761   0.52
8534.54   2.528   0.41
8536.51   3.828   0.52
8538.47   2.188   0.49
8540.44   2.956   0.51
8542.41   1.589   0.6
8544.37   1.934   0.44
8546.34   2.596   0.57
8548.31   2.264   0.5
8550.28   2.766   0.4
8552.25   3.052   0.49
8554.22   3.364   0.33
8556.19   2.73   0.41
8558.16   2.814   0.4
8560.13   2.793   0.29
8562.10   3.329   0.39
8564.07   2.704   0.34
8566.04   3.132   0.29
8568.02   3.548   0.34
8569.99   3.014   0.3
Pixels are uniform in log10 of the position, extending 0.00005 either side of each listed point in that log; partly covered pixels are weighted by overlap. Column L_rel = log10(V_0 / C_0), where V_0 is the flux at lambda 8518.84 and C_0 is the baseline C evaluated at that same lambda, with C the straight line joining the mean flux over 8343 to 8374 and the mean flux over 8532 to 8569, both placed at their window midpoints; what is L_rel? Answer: -0.02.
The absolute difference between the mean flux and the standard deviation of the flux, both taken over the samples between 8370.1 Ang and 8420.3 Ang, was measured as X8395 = 2.58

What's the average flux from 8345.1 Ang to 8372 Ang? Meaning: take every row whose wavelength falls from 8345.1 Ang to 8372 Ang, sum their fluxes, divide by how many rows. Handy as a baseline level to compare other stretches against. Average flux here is 2.853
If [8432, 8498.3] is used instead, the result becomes 2.893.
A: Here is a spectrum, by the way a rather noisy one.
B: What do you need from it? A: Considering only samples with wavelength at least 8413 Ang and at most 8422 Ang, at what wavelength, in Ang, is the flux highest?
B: 8421.32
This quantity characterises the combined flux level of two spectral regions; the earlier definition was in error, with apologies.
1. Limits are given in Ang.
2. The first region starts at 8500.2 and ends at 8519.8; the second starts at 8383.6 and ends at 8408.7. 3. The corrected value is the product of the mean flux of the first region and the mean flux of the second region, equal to 8.3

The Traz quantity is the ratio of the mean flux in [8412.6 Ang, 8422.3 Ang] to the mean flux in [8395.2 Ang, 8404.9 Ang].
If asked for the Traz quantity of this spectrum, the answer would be 1.01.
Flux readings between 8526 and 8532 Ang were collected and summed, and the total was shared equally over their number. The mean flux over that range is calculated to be 2.85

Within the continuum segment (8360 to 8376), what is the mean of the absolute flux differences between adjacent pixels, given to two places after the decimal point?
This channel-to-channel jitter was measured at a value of 0.24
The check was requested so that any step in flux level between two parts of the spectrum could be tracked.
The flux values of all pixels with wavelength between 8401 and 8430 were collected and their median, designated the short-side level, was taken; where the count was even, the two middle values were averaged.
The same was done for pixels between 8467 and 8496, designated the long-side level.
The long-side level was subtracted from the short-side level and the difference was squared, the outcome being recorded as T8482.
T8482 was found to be 0.00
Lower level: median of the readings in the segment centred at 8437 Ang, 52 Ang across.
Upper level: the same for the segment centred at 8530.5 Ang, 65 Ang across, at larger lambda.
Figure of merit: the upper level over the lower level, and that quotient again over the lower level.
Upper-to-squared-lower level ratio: 0.33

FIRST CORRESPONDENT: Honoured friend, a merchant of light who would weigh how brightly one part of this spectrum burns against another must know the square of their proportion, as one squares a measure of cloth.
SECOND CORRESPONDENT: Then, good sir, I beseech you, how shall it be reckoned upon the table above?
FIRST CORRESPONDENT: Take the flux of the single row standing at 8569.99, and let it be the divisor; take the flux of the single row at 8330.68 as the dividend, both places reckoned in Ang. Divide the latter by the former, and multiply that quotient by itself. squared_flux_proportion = 1.05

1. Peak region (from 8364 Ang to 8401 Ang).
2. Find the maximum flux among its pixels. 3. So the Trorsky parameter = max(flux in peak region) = 3.277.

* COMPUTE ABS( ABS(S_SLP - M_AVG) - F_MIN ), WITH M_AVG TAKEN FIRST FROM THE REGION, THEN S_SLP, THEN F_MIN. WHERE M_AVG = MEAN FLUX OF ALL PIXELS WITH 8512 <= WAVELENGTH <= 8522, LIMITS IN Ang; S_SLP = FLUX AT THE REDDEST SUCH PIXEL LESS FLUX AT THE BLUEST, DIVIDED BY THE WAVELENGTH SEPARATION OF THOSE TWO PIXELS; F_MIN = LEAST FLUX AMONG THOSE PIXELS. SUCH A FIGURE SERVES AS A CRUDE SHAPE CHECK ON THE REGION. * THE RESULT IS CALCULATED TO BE 0.65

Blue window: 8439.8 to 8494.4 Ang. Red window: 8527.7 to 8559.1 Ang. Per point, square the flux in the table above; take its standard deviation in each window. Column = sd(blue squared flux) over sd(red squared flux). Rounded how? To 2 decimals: 0.47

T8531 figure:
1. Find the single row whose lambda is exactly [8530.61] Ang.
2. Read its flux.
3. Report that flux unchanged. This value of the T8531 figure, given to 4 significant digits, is 3.154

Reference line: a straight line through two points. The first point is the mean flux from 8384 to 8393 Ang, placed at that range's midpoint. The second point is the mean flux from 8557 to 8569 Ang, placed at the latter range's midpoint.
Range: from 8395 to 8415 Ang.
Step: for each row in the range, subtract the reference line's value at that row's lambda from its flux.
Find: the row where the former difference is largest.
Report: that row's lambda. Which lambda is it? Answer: 8403.89 Ang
